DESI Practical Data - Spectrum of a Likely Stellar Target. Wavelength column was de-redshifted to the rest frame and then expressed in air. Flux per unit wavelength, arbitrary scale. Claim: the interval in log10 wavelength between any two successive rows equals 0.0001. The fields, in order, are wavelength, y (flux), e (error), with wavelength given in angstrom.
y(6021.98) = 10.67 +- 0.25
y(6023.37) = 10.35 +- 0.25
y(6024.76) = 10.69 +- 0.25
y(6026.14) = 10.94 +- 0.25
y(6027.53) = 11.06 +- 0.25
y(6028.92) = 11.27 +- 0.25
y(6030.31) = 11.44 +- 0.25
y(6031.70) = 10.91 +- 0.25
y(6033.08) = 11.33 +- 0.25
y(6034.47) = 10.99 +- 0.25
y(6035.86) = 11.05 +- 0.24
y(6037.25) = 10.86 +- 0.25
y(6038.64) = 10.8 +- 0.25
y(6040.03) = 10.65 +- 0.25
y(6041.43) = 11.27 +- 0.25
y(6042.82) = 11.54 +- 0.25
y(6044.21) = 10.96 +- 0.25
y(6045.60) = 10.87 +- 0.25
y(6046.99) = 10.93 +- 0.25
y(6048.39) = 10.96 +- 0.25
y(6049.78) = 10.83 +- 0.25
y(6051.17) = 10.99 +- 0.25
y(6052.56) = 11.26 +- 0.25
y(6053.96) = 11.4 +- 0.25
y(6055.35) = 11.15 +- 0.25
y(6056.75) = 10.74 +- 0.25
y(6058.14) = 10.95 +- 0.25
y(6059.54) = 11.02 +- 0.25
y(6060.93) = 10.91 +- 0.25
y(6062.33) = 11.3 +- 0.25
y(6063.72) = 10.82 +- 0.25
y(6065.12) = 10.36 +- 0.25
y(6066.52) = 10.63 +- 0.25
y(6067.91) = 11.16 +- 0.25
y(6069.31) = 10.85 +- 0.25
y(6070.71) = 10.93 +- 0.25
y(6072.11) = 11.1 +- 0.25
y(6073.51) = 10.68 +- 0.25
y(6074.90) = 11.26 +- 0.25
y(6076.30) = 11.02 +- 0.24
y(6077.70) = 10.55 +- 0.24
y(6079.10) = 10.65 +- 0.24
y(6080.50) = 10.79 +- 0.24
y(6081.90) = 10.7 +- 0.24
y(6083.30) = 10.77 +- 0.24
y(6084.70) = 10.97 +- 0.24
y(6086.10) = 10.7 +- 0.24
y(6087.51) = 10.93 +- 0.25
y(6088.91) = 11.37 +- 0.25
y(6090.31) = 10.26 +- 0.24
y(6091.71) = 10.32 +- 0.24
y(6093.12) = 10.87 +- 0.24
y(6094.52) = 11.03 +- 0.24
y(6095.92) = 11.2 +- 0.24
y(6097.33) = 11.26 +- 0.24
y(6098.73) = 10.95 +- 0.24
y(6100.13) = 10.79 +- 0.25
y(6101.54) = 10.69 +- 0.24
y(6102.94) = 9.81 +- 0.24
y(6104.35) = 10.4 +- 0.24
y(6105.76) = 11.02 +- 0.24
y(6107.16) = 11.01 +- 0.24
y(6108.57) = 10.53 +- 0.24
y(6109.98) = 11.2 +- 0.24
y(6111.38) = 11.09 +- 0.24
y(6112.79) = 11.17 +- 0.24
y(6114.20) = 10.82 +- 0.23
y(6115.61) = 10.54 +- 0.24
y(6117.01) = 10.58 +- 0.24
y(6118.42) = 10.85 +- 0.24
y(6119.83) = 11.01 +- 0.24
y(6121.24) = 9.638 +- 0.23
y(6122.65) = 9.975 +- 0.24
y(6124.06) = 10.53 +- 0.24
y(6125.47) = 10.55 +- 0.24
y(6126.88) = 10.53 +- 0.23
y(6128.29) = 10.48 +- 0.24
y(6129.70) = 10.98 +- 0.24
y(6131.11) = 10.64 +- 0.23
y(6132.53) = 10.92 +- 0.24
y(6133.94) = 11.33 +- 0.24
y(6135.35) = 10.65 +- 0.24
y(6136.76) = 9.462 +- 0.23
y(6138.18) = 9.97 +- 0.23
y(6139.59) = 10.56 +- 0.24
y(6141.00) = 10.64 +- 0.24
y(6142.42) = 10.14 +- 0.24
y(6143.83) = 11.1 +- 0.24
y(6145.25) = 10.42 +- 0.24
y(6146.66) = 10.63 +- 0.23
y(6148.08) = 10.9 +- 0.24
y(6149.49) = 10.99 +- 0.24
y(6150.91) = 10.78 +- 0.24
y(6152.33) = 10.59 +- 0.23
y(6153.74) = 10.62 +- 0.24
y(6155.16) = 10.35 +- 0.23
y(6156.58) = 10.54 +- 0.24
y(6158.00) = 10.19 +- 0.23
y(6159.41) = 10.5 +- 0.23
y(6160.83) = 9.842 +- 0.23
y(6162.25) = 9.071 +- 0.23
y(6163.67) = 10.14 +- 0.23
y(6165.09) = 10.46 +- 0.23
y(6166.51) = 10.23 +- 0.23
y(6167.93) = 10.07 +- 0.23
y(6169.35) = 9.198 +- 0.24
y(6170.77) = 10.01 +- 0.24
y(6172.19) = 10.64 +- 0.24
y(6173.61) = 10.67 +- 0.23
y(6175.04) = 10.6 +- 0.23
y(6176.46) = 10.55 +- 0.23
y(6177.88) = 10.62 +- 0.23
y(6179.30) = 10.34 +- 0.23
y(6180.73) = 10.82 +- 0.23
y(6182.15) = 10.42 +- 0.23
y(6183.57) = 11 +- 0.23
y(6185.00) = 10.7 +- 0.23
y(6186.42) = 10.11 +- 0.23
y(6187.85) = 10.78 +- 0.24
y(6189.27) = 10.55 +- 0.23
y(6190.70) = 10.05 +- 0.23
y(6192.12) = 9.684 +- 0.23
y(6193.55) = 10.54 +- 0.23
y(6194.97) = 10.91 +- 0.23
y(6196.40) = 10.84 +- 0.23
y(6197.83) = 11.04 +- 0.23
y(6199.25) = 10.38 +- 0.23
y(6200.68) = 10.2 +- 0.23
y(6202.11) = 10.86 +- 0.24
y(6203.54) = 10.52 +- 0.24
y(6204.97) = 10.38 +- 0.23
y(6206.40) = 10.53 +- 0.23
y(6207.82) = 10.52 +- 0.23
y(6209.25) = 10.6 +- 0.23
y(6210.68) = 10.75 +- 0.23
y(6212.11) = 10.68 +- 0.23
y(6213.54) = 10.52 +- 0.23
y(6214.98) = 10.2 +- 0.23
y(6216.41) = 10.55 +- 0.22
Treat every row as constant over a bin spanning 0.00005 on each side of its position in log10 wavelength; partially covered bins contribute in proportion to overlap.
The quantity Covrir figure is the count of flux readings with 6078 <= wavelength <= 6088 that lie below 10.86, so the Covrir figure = 5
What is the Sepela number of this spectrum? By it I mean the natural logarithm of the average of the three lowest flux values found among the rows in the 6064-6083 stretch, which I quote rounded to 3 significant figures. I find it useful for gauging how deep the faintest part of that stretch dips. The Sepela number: 2.35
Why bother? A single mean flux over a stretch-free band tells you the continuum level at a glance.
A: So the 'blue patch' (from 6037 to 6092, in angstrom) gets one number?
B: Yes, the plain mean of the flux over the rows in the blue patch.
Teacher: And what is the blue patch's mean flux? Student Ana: 10.9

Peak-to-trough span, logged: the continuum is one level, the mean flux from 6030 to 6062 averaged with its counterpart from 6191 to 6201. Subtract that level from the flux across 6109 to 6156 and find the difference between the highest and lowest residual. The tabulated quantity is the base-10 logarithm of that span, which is 0.27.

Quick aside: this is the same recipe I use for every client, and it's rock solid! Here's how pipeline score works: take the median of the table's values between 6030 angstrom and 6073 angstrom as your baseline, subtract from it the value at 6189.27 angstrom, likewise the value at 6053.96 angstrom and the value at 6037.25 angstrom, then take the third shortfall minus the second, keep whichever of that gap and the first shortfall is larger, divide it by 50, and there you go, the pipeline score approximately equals 0.0108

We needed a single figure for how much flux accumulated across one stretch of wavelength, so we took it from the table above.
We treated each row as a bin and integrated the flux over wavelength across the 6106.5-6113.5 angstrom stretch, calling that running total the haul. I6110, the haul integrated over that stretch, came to 77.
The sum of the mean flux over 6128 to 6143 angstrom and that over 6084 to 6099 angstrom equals 21.4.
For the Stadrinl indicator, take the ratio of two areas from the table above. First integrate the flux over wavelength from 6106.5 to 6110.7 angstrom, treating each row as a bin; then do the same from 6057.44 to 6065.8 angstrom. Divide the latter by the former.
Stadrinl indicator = 2.0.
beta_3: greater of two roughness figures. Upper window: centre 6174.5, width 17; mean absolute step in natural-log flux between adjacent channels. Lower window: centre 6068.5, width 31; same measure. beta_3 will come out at 0.035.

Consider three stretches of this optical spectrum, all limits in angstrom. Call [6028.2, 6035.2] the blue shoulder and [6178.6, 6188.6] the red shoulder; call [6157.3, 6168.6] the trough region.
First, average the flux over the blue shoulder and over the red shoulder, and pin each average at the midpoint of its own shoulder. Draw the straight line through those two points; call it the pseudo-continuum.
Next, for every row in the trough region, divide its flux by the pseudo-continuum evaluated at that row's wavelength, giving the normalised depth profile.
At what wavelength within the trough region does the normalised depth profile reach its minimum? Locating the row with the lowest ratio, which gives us 6162.25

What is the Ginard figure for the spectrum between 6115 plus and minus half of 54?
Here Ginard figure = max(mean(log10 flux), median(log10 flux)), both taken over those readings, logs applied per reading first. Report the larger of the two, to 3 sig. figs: 1.03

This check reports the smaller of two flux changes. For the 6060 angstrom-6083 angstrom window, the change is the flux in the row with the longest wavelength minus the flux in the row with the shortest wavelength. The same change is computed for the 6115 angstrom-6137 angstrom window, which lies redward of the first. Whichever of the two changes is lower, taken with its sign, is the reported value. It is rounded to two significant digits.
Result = -1.1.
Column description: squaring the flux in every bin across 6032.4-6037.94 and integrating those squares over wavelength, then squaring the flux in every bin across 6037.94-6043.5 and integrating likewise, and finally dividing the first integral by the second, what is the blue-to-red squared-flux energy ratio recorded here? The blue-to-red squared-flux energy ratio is 1.00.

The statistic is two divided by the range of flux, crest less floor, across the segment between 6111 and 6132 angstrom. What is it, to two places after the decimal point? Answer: 1.31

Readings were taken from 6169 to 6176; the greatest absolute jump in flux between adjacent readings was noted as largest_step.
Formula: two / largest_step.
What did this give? 2.5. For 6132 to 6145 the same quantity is 1.7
